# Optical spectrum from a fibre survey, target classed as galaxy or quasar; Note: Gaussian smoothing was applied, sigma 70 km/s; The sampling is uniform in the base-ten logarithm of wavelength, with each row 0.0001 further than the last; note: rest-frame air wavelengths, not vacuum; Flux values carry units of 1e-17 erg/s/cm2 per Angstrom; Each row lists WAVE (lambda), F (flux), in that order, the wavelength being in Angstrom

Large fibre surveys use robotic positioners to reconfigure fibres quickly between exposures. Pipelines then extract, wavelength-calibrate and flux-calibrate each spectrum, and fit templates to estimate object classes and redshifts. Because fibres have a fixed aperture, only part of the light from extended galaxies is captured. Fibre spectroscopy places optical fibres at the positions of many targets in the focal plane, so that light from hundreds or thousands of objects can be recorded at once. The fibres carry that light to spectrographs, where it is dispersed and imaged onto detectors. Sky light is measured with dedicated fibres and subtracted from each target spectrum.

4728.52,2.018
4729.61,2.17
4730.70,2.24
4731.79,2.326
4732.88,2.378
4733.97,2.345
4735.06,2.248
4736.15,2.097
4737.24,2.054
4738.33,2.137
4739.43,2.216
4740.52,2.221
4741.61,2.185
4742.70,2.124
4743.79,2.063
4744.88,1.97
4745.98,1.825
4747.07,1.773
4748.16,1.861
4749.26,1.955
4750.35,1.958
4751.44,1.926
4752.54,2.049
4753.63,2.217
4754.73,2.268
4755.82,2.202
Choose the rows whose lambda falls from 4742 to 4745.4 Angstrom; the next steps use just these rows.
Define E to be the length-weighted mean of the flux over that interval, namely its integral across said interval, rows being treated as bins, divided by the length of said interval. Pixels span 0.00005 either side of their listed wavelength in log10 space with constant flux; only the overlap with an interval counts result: 2.06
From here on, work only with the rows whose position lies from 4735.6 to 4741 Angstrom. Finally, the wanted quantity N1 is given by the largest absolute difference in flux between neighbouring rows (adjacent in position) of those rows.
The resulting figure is 0.08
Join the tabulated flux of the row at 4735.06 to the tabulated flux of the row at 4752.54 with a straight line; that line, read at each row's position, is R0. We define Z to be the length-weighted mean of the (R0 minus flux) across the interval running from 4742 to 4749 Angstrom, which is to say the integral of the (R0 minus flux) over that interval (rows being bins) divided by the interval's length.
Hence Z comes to 0.19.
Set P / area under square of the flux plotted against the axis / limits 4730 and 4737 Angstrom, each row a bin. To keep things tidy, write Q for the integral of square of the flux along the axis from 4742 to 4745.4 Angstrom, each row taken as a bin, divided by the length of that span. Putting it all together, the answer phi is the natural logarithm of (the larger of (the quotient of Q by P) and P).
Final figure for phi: 3.6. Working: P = 36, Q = 4.25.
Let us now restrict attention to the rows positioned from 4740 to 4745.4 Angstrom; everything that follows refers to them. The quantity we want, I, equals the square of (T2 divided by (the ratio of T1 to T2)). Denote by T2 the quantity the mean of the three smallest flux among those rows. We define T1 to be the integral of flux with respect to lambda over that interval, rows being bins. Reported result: 0.14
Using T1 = 11.4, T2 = 2.05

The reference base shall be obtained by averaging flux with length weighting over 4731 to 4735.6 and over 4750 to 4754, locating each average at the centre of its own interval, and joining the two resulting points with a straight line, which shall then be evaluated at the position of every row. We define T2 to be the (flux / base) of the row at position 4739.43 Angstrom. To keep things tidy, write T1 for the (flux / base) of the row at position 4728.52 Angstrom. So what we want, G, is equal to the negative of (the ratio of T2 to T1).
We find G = -1.18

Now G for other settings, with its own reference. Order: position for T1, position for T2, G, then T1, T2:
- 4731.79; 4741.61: -1.00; 0.99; 1.00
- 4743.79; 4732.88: -1.07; 0.96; 1.02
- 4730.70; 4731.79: -1.05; 0.95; 0.99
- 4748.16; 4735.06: -1.10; 0.89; 0.98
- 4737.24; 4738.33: -1.05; 0.91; 0.95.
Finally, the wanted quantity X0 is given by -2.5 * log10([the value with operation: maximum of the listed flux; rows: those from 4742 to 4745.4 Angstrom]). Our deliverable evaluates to -0.82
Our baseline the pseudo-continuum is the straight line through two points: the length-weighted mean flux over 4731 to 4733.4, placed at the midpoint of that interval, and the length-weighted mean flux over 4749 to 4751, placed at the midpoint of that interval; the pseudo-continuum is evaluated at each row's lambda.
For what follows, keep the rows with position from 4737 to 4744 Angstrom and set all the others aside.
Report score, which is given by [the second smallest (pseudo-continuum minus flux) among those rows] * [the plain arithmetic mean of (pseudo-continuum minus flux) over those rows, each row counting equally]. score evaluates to -0.0009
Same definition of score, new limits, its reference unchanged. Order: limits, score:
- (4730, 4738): -0.0026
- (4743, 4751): 0.0025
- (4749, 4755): 0.0470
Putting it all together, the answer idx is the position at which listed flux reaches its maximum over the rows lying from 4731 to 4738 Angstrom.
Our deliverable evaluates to 4732.88 Angstrom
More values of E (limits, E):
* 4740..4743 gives 2.18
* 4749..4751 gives 1.96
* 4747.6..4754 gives 1.99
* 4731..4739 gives 2.22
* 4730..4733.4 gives 2.31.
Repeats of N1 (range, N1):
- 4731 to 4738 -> 0.15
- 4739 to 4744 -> 0.06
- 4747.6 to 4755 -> 0.17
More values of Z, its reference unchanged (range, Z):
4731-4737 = -0.01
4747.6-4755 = 0.04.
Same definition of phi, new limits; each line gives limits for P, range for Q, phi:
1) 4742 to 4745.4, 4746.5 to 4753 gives 2.7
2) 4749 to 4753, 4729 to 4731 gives 2.7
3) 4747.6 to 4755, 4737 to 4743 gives 3.4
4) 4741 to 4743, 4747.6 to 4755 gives 2.2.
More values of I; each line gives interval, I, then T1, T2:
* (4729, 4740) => 0.03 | 24.4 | 2.10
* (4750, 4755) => 0.14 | 10.4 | 1.98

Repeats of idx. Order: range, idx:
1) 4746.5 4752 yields 4750.35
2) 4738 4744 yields 4740.52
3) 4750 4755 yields 4754.73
